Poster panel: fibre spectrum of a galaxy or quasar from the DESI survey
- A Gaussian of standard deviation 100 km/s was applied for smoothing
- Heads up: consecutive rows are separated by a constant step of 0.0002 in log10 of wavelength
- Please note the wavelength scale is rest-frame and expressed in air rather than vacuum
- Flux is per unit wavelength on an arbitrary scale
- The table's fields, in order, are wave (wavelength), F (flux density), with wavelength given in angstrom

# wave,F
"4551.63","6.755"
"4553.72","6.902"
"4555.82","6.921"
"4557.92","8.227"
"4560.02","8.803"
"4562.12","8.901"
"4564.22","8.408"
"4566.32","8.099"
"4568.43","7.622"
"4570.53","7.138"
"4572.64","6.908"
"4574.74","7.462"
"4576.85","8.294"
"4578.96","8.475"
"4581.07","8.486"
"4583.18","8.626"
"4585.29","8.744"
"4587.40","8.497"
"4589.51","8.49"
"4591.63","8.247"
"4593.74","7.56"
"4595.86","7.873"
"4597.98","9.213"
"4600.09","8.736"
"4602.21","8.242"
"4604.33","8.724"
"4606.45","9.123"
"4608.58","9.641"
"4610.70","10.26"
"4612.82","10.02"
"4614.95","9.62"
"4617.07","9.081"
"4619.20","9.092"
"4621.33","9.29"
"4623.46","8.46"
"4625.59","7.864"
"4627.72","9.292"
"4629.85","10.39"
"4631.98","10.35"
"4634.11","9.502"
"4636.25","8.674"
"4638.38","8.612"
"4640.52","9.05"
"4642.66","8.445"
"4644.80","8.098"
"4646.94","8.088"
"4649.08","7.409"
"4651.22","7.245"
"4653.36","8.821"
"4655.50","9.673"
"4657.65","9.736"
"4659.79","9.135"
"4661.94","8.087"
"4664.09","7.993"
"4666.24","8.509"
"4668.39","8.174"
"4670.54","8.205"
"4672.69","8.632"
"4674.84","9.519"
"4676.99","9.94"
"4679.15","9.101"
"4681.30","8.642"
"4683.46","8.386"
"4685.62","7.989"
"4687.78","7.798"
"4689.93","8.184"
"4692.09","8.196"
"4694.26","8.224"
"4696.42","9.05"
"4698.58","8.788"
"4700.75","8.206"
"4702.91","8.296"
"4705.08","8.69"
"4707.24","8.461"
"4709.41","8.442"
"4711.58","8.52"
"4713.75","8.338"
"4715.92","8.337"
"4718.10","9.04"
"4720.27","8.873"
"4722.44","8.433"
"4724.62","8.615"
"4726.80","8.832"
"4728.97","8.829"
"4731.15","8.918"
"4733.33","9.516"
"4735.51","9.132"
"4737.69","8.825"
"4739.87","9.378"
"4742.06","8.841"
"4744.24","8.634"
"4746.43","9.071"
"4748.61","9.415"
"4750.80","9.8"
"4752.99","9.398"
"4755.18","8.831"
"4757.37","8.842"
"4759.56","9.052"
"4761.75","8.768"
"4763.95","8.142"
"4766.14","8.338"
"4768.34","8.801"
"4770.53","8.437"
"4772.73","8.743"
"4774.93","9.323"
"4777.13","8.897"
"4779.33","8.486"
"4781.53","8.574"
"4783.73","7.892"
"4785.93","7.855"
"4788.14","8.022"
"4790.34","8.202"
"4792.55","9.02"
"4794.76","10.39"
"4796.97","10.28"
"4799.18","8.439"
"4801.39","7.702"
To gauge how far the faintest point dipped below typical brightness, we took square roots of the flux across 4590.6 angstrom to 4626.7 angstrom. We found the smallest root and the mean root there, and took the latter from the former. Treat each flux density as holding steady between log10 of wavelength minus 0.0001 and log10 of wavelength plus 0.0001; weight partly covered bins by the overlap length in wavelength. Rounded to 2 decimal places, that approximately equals -0.23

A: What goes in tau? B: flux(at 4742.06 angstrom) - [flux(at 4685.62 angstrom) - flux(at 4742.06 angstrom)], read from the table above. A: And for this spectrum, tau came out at 9.7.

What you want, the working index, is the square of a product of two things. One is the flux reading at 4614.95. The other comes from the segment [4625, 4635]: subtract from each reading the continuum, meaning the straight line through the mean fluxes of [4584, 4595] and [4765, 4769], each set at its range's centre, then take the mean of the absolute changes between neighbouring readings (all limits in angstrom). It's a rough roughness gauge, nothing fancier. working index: 67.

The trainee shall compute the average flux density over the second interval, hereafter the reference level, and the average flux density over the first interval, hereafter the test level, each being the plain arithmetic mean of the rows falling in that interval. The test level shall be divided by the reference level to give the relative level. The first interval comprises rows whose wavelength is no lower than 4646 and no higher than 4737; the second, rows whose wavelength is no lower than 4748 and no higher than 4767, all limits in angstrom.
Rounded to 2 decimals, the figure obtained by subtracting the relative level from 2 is 1.04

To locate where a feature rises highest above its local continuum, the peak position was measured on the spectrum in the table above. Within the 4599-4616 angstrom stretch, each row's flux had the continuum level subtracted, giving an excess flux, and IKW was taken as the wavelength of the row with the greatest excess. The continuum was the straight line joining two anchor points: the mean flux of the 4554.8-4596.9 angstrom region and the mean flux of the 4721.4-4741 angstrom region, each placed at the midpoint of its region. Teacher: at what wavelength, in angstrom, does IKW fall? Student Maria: 4610.70 angstrom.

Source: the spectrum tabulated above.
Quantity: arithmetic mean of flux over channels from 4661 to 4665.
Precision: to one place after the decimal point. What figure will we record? 8.0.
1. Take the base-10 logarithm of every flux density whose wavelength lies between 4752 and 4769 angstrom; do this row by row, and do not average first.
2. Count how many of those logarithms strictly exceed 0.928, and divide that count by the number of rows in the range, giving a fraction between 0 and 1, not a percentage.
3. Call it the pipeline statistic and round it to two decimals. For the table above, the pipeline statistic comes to 0.75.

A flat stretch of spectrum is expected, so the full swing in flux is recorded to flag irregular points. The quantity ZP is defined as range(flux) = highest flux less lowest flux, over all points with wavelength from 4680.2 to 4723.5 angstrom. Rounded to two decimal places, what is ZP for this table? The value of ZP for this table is 1.25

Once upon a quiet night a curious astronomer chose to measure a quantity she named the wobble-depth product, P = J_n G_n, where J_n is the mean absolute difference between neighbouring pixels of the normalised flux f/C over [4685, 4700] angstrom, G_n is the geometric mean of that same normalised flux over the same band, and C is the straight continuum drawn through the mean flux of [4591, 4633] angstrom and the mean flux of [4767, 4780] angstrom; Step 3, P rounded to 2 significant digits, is 0.030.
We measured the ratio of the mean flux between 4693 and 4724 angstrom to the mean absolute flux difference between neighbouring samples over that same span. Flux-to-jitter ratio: 28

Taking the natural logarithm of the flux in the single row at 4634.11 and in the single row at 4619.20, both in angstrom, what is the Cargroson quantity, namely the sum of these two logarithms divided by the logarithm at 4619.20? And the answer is 2.02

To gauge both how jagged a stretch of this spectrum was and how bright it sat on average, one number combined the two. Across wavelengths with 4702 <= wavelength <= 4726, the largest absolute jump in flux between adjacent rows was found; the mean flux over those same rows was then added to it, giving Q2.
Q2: 9.3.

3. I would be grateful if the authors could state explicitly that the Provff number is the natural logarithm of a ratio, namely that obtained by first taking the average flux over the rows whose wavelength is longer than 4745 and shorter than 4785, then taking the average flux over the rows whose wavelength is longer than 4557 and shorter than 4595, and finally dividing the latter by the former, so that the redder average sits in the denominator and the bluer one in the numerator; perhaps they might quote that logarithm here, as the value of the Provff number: -0.077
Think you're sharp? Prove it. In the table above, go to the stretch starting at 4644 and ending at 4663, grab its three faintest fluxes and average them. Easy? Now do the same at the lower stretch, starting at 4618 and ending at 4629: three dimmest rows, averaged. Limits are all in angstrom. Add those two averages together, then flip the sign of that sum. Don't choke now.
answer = -16.1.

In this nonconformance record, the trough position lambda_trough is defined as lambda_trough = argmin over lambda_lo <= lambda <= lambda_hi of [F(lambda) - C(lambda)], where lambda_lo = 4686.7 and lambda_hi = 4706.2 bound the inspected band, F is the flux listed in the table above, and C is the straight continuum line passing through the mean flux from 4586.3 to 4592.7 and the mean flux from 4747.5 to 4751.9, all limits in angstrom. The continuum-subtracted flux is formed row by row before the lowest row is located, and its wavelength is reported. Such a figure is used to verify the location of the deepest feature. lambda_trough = 4687.78 angstrom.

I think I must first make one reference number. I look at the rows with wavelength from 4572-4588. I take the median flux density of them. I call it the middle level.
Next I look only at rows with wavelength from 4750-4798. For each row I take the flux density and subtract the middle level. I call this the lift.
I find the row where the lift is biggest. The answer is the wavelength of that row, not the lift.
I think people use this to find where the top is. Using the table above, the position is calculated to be 4794.76 angstrom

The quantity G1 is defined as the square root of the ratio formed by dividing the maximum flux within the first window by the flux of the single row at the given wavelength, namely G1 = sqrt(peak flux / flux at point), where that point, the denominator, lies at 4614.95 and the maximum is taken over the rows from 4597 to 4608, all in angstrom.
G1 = 0.98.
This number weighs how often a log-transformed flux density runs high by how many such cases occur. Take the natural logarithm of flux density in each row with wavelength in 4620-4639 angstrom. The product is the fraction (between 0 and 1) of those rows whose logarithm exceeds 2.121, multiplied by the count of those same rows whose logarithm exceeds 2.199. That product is 4.4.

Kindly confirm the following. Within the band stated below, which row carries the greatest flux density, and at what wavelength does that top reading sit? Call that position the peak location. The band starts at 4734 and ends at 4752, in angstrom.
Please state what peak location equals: 4750.80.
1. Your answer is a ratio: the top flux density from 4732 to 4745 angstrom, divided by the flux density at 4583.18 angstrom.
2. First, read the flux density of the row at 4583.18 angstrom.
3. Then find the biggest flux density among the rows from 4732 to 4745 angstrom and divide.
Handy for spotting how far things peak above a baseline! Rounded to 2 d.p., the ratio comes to 1.10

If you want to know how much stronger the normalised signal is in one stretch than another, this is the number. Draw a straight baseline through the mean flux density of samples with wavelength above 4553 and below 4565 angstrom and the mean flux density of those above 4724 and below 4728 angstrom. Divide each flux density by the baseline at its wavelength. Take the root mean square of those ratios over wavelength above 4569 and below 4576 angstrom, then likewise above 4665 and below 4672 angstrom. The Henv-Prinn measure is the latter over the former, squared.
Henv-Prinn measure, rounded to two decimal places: 1.22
